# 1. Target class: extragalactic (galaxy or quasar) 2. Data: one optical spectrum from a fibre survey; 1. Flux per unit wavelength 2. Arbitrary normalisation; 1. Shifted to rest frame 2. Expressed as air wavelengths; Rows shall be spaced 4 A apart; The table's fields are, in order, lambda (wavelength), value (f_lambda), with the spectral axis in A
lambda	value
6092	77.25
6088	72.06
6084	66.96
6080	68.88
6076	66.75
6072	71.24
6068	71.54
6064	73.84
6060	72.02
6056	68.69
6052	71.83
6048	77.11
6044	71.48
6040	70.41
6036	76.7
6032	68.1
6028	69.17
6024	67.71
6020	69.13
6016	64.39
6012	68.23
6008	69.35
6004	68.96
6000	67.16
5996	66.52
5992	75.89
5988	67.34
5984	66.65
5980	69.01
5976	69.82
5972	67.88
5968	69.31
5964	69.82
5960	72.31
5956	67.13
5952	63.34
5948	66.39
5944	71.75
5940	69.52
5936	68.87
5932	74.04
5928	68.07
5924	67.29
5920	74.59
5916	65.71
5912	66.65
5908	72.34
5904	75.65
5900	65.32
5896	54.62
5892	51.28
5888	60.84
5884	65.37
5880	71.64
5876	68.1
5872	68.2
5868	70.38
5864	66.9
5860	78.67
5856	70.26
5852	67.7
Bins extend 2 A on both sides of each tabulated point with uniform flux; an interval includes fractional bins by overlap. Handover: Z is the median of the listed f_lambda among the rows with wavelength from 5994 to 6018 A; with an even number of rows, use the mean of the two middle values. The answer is 67.7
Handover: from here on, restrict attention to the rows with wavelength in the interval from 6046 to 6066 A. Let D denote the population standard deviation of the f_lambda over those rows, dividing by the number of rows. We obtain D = 2.8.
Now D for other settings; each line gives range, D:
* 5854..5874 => 4.1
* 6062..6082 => 2.4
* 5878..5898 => 7.3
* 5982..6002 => 3.6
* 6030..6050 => 3.6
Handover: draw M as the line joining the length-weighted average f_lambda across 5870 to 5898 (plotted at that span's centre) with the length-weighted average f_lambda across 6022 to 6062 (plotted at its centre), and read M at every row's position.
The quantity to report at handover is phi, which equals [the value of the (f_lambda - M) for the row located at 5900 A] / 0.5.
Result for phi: 3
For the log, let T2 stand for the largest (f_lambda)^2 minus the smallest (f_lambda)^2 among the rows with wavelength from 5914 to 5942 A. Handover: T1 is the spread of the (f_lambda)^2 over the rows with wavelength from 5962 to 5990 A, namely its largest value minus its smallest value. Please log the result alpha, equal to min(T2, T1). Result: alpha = 433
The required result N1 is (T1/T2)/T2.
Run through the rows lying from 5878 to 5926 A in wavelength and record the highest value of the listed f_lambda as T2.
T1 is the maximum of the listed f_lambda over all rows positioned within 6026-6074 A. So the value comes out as 0.0135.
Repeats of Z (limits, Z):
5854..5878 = 69.2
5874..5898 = 63.1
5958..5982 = 69.6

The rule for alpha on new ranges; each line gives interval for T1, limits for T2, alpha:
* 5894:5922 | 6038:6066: 1228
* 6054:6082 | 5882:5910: 997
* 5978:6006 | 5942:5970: 1217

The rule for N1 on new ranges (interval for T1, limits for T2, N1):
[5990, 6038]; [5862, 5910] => 0.0134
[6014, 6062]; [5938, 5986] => 0.0147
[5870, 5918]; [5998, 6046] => 0.0129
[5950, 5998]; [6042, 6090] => 0.0128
